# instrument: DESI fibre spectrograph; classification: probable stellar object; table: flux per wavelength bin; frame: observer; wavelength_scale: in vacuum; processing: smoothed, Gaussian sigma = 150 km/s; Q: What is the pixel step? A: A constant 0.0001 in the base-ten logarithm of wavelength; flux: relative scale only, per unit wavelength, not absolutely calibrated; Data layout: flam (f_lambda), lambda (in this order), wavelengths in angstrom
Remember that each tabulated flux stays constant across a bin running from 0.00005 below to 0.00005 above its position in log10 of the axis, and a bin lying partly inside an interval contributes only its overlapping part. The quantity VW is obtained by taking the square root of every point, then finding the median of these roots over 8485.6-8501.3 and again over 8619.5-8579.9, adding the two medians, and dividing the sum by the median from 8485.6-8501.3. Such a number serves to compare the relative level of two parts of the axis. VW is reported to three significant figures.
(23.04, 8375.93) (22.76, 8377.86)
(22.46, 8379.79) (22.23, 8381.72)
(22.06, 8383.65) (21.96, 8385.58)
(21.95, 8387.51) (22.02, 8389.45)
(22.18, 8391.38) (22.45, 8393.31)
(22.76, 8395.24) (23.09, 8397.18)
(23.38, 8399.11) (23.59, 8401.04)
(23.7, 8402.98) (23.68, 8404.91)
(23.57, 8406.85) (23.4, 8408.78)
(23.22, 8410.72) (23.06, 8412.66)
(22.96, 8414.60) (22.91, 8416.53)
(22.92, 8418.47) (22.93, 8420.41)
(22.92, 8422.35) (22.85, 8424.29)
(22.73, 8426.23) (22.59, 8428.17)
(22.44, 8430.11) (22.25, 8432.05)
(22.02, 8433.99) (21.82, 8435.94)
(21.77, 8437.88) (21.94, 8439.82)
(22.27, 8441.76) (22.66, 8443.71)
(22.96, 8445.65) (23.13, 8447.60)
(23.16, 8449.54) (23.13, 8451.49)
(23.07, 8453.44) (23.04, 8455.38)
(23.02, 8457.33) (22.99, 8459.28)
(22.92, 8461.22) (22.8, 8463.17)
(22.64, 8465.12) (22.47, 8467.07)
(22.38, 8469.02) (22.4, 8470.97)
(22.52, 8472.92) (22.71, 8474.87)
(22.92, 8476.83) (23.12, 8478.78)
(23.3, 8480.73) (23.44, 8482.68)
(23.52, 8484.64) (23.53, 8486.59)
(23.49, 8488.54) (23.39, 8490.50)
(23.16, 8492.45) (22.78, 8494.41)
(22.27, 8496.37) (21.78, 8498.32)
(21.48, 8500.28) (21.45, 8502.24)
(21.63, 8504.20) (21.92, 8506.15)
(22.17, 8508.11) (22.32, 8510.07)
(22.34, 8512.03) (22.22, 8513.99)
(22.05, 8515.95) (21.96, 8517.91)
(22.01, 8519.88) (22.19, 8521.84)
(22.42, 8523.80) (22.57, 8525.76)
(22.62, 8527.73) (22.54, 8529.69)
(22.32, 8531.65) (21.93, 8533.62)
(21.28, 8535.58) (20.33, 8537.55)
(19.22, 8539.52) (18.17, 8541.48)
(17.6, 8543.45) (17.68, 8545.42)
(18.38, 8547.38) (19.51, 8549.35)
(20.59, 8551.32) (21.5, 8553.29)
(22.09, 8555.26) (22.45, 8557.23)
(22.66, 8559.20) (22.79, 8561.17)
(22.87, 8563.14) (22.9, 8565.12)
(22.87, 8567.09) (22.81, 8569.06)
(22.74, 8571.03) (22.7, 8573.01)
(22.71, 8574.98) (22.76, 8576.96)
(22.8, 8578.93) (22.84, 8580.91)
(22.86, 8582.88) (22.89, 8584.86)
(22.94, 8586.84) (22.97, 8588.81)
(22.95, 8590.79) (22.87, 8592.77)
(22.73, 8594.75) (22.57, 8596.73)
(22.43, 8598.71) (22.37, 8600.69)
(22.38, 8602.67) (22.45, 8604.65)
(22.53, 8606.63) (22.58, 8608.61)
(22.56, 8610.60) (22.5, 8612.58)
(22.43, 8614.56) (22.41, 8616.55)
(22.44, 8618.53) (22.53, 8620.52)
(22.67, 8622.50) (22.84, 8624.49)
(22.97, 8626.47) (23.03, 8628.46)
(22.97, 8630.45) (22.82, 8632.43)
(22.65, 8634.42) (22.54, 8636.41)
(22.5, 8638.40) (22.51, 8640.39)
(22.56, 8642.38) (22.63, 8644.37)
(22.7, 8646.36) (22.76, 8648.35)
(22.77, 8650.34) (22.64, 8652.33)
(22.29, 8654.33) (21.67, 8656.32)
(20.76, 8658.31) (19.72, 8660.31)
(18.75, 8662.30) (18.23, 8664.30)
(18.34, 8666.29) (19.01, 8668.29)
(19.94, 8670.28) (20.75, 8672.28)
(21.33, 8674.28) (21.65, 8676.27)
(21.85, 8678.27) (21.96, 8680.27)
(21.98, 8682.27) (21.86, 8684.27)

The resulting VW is 1.99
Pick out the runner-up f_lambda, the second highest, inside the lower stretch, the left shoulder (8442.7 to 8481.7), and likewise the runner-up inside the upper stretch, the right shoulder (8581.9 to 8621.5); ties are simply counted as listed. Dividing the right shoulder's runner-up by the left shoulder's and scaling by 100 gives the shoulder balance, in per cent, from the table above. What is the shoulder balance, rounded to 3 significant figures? 99.1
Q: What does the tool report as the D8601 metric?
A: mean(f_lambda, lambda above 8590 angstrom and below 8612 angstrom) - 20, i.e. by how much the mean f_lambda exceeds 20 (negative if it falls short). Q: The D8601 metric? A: 2.58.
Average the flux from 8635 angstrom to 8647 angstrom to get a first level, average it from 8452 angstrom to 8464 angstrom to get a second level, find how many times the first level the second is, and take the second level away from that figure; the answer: -22.0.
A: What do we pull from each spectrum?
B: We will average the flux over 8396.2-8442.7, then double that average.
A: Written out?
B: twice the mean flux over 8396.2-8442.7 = 45.7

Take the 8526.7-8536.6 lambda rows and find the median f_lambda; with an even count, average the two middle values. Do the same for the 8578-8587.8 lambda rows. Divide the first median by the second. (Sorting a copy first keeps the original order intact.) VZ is 0.98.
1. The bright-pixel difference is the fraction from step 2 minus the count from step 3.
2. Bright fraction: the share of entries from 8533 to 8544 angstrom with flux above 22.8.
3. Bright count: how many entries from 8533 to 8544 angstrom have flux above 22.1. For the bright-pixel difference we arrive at 0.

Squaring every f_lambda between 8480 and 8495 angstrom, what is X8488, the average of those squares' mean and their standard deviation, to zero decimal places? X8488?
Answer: 278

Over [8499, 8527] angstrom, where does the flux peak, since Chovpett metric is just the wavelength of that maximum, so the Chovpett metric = 8525.76 angstrom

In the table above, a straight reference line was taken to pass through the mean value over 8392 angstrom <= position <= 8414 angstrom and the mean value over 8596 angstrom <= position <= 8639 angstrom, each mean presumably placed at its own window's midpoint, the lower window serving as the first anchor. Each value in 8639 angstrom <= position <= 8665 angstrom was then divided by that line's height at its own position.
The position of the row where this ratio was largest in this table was 8650.34 angstrom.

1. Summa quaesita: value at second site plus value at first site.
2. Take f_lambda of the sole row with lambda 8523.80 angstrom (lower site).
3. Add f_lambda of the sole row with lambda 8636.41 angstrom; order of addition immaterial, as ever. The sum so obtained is 45.0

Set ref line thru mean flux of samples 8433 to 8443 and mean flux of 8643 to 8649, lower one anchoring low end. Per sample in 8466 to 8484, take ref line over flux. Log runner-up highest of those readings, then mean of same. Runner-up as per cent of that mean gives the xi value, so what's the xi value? 102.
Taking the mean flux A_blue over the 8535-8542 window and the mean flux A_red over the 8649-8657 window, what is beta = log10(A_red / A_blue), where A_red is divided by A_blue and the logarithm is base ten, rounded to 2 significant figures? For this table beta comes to 0.054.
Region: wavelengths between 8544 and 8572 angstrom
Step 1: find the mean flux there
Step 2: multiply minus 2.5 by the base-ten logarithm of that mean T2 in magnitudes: -3.33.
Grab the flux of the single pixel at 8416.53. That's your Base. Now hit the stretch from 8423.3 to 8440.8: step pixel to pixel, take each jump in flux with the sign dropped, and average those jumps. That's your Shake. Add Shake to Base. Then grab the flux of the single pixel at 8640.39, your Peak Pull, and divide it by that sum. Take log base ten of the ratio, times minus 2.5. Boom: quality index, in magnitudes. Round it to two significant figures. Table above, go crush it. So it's 0.027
